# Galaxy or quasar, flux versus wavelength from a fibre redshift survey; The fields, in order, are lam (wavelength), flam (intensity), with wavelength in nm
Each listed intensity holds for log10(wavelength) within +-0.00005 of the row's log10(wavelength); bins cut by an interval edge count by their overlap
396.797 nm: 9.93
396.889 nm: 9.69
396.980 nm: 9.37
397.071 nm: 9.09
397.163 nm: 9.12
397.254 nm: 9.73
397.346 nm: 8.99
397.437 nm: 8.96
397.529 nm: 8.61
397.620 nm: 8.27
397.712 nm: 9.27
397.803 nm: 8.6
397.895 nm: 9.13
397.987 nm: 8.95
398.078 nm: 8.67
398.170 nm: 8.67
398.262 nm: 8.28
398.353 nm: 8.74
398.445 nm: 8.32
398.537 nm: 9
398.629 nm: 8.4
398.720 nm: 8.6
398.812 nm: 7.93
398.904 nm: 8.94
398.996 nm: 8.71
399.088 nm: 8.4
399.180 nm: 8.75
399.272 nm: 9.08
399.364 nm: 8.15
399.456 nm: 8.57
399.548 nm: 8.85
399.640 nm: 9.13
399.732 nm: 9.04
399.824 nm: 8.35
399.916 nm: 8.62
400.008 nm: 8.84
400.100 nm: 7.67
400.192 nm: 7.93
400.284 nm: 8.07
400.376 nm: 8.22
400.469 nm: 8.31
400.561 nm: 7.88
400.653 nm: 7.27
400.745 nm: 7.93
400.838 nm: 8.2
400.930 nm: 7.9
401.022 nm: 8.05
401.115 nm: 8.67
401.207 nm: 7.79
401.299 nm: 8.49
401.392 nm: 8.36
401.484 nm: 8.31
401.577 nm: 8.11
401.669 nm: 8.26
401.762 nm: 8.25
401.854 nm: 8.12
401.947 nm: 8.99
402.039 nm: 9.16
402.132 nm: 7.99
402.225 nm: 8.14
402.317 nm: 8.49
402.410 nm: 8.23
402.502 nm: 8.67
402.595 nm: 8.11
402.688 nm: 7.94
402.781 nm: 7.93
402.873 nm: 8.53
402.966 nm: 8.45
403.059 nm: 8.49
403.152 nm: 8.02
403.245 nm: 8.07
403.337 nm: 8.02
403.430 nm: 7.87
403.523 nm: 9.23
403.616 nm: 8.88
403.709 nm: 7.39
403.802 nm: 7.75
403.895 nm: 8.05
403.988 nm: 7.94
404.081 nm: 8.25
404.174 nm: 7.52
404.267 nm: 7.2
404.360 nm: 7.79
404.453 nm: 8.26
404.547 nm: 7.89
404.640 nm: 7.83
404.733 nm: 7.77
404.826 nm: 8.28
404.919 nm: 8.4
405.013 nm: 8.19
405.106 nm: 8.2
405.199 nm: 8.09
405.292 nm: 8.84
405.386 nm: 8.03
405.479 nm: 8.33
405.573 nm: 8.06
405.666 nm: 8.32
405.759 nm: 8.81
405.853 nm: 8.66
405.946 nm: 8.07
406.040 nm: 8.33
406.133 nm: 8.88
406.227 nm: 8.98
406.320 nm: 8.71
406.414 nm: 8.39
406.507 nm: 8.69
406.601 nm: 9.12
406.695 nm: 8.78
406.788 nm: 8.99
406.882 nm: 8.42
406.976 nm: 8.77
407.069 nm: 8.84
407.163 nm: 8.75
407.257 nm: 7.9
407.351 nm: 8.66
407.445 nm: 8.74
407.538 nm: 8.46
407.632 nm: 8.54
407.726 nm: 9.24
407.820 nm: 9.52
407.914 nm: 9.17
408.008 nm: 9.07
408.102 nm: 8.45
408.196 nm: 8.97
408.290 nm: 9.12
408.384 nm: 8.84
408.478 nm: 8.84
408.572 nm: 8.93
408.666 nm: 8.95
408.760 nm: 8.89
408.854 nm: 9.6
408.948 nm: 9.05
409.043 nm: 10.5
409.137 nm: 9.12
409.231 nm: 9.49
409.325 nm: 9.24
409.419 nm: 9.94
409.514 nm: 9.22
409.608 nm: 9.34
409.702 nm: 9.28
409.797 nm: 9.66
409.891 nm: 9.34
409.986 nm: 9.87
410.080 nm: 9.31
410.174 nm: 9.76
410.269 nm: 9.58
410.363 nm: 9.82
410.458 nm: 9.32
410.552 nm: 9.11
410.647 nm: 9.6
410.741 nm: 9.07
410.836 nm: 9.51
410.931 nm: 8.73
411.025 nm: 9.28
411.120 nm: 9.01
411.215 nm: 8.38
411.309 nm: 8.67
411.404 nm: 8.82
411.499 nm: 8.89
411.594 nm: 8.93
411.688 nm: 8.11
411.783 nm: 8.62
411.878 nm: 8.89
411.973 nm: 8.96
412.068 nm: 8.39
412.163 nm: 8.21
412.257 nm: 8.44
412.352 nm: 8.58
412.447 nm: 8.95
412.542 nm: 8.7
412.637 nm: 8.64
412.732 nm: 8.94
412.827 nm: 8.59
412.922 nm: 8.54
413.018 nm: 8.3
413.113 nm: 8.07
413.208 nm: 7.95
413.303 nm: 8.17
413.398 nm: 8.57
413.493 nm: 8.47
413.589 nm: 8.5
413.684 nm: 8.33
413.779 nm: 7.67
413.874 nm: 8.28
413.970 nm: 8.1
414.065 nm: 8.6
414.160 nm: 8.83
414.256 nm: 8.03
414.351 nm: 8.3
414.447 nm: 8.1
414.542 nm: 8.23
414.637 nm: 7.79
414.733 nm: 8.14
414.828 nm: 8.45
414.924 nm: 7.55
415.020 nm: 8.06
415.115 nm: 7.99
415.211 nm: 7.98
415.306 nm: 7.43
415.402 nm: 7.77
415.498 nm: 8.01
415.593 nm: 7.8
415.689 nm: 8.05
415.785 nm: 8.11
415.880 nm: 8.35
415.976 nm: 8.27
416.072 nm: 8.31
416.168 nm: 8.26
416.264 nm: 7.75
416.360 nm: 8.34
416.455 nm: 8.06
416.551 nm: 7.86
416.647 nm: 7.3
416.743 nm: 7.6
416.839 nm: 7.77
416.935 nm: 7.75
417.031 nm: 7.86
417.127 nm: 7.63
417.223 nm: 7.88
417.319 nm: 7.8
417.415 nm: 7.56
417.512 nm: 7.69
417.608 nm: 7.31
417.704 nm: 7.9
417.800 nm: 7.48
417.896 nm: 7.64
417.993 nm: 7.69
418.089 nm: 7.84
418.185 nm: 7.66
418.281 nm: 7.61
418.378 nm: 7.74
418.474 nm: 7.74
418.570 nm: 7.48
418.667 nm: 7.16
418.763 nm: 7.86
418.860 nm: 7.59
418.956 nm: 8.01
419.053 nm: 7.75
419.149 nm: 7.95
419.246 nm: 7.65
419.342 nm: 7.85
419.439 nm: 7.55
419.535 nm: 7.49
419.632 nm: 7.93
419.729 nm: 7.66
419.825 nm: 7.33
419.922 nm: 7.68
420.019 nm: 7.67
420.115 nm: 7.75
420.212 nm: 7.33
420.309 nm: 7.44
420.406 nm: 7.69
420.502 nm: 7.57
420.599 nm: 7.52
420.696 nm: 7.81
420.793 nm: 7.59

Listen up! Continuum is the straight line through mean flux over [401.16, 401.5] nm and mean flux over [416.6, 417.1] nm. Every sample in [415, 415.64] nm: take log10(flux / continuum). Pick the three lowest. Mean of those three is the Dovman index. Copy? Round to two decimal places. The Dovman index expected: 0.00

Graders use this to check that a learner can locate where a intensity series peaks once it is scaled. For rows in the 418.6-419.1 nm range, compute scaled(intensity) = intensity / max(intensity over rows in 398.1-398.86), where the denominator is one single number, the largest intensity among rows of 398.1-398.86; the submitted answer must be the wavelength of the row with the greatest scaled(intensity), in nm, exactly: 418.956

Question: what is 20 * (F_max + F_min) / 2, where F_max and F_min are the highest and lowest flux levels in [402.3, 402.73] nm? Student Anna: 166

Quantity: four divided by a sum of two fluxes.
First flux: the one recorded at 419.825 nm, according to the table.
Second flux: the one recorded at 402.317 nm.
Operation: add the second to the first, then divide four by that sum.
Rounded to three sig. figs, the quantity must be 0.253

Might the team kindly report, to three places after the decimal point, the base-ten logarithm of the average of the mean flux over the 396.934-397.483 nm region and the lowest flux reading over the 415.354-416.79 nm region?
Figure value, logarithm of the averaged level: 0.917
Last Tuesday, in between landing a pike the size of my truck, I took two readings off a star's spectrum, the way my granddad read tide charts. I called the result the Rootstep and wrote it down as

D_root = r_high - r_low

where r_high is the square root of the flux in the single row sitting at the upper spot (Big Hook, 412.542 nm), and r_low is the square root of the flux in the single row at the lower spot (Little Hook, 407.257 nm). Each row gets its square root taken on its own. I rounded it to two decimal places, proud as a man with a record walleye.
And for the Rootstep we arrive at 0.14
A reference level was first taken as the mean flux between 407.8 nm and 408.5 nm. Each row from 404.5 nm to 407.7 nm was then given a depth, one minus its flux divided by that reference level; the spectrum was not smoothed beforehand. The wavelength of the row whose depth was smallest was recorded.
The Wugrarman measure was 406.601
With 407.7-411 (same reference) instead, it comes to 409.043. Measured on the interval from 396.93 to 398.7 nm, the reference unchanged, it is 397.254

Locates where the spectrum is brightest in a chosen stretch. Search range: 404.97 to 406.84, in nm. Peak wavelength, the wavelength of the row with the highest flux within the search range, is 406.601 nm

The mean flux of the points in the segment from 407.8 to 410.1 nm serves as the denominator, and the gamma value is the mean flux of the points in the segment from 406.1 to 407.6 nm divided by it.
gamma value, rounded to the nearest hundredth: 0.94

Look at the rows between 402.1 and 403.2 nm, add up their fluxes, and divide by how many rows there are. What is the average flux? 8.25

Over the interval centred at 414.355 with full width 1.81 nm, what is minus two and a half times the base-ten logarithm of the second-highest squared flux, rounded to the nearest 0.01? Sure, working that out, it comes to -4.67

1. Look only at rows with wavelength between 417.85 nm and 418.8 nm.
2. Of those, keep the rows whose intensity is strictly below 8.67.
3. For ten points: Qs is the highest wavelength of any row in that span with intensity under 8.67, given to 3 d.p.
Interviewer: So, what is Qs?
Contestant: 418.763 nm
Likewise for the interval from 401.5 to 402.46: 402.410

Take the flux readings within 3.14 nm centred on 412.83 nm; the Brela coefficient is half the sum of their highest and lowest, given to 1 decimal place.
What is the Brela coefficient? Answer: 8.3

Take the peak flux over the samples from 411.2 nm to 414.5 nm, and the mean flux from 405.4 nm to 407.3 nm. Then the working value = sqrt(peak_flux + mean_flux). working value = 4.19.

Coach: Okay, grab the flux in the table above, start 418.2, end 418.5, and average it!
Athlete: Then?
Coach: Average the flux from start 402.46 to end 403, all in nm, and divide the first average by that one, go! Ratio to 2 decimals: 0.93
